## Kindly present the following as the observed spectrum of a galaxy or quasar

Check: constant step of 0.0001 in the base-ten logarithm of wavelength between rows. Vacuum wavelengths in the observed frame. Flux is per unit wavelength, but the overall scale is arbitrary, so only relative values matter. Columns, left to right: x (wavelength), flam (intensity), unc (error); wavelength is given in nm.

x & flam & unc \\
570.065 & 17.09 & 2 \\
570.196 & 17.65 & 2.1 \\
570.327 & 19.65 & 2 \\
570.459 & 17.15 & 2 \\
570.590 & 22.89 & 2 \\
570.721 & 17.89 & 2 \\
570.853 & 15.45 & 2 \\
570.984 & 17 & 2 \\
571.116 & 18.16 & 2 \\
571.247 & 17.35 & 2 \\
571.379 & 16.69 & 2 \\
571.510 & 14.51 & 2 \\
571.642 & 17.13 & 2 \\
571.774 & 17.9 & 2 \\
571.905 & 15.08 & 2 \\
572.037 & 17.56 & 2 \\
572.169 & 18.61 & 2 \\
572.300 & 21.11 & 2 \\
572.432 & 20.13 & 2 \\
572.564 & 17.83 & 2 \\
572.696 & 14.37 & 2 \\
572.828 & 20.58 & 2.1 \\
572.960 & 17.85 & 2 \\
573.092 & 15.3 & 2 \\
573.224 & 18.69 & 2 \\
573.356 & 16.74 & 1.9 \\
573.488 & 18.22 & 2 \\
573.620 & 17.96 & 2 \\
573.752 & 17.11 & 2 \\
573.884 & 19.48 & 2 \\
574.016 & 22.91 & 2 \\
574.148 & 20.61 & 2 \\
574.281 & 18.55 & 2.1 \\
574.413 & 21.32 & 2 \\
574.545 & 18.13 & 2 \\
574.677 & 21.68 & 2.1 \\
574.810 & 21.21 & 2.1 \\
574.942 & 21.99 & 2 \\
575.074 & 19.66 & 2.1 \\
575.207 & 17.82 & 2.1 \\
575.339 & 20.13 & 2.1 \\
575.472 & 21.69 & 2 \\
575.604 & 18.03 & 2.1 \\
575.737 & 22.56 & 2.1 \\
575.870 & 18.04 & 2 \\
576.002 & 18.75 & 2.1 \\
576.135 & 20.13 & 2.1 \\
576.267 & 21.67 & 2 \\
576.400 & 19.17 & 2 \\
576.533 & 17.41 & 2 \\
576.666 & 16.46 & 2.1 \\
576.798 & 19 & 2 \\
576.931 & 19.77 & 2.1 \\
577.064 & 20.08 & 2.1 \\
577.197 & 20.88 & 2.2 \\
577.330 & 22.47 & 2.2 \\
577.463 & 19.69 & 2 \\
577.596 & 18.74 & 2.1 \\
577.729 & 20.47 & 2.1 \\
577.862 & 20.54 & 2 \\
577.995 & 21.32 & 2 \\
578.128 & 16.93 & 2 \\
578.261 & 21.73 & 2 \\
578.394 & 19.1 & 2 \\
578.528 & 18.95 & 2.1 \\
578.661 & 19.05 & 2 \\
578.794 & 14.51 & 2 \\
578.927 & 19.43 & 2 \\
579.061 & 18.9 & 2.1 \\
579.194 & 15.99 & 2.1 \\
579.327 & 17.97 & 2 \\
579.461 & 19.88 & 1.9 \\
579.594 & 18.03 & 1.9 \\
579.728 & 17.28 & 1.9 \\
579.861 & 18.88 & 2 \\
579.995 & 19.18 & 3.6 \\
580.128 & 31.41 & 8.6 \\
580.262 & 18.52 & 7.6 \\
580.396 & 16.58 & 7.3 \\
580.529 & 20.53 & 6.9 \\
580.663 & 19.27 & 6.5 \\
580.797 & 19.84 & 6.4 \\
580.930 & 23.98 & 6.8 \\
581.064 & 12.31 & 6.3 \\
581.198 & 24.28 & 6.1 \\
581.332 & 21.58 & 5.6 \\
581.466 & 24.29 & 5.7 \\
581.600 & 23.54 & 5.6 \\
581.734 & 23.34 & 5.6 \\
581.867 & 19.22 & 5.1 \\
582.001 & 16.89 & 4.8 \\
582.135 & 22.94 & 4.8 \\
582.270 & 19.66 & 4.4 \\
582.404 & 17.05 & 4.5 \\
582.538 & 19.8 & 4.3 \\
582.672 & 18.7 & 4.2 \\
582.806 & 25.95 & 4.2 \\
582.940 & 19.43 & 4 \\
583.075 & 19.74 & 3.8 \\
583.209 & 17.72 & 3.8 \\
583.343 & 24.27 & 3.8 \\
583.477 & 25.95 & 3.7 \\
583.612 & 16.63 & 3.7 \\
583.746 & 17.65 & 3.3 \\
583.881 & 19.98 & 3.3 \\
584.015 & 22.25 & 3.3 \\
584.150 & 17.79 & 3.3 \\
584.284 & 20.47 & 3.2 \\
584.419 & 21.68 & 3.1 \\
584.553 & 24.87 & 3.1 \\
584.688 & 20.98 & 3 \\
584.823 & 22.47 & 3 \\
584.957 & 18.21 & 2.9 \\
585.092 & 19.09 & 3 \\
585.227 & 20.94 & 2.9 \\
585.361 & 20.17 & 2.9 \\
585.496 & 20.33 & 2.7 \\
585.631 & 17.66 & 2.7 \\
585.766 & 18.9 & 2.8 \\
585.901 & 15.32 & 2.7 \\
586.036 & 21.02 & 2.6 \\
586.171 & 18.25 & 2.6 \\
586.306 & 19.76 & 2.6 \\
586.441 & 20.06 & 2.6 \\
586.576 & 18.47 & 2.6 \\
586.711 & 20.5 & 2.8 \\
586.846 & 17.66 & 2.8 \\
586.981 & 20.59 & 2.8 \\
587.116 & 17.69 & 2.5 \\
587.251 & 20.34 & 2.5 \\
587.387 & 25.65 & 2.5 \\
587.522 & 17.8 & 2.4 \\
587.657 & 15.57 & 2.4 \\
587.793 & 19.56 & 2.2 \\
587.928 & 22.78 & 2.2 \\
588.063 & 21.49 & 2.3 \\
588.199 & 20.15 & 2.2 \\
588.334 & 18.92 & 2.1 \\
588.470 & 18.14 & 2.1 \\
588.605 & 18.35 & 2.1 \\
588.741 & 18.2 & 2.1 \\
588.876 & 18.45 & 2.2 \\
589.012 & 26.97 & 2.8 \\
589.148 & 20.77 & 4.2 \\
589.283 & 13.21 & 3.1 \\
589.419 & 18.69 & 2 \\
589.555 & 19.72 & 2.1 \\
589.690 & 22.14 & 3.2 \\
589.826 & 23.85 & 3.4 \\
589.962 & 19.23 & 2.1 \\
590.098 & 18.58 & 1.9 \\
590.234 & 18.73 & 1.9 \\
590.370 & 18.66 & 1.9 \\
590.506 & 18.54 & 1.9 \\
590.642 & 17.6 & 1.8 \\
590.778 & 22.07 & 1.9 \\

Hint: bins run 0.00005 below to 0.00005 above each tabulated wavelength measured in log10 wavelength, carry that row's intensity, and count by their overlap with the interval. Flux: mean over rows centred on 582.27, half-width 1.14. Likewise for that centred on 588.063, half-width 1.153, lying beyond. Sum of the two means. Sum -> 41.2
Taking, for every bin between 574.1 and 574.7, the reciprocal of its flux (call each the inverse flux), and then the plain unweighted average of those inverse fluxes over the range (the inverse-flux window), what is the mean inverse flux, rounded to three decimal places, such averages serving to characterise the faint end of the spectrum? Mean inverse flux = 0.050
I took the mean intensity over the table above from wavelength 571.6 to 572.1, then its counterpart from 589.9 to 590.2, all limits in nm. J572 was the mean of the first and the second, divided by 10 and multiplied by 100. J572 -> 179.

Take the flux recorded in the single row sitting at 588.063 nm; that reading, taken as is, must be 21.49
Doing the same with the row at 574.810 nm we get 21.21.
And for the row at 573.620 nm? 17.96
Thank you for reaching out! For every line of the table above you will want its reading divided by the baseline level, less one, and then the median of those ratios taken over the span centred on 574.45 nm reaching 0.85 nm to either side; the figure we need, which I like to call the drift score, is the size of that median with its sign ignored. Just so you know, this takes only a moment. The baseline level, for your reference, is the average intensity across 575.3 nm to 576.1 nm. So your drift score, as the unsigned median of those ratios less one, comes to 0.010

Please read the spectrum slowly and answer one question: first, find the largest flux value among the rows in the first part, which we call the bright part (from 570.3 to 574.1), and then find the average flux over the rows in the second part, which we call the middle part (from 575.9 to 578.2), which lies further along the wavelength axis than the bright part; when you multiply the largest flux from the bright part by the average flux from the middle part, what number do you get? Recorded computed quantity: 449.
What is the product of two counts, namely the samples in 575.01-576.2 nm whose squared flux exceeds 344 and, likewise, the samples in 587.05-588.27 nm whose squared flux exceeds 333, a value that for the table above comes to 36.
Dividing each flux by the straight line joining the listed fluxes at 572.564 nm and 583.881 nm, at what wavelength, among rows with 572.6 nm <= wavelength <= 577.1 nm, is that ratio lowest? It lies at 572.696 nm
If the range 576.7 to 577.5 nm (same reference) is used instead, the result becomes 576.798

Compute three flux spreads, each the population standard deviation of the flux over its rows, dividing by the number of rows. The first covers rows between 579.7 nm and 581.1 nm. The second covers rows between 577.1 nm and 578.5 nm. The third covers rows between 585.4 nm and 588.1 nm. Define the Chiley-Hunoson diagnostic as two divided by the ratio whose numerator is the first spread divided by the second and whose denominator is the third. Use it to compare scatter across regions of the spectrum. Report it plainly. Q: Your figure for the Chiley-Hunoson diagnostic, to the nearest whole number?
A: 2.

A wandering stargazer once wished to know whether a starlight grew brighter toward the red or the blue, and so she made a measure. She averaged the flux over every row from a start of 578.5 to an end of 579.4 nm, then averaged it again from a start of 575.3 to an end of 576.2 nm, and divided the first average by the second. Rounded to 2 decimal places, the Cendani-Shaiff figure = 0.90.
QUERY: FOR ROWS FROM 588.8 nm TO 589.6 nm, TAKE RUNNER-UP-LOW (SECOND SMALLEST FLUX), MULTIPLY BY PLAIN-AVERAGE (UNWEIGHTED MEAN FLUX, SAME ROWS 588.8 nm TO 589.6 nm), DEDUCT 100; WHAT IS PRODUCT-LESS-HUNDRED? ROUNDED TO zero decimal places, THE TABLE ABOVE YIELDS 262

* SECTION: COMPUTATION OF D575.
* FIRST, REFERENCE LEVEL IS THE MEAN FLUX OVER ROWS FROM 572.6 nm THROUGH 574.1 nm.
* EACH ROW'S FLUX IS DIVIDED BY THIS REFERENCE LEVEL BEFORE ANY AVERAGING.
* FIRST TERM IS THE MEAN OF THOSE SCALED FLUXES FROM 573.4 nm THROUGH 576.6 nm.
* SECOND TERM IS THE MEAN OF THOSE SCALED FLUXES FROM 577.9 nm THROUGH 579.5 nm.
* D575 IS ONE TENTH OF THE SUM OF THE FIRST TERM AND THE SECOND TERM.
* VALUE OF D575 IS 0.212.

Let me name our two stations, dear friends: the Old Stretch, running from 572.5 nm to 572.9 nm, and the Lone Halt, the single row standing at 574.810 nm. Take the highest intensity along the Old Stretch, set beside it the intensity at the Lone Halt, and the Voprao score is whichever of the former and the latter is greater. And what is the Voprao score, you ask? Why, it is 21.2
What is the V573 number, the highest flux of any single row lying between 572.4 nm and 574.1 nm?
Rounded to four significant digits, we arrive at 22.91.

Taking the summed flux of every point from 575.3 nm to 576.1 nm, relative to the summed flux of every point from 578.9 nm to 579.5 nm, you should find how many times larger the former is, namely 1.3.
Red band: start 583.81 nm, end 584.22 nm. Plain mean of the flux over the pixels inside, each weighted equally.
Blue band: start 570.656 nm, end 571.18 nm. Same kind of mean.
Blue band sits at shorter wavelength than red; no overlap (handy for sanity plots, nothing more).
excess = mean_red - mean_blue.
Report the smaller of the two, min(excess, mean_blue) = 2.9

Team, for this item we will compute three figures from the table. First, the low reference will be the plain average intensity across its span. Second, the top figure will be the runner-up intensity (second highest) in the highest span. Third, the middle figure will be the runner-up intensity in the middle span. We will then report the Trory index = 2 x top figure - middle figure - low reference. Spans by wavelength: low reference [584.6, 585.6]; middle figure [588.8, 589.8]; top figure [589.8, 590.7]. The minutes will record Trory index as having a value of -4.0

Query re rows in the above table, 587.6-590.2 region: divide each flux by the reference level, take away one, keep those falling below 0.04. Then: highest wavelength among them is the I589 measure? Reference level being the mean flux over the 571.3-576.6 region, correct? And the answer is 590.098 nm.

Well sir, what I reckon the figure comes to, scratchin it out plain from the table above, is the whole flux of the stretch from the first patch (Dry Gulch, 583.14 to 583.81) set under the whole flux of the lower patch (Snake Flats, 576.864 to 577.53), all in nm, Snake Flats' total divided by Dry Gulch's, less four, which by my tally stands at -3.00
